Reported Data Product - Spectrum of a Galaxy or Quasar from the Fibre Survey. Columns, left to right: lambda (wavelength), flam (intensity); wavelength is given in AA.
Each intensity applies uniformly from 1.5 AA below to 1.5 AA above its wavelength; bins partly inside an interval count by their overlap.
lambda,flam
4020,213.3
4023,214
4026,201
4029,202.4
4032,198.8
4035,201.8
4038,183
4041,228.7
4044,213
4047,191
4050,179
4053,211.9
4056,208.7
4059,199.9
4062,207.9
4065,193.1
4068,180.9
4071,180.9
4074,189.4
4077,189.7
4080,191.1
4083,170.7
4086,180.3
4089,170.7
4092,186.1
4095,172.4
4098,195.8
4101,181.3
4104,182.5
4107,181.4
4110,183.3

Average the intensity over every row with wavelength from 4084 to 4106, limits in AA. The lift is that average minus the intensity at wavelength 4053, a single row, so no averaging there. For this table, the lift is -31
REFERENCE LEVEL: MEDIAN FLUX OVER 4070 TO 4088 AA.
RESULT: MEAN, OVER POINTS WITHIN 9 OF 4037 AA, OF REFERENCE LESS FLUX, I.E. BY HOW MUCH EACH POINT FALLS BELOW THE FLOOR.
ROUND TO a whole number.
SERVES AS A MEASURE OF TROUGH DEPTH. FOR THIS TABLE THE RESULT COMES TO -19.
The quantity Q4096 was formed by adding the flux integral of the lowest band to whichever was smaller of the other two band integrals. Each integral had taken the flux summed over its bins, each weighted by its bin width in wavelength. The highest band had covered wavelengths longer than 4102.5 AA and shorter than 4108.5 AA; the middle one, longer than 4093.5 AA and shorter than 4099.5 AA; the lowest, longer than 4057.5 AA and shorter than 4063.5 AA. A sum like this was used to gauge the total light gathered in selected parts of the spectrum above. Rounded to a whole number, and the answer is 2315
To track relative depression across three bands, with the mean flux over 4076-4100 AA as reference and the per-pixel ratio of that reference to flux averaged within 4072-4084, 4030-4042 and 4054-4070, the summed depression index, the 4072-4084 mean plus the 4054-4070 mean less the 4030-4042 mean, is 1.00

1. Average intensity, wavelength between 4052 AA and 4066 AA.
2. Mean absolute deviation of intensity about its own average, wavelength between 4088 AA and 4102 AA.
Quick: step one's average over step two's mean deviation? 26.3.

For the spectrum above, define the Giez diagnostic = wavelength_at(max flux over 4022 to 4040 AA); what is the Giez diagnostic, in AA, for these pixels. 4023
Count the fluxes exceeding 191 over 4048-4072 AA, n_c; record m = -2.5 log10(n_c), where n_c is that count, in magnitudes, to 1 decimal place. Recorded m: -1.7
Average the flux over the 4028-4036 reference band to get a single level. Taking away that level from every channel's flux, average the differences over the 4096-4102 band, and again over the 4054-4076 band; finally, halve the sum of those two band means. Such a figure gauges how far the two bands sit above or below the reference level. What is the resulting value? -10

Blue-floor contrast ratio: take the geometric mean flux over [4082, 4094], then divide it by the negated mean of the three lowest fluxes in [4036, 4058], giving -0.96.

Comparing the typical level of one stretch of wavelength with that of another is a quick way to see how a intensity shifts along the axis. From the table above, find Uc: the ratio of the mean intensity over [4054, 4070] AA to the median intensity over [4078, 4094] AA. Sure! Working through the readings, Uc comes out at 1.10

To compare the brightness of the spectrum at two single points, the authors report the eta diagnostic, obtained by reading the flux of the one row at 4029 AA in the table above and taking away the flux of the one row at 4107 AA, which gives 21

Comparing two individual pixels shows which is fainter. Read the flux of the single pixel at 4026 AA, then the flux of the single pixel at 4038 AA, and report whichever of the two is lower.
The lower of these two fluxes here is 183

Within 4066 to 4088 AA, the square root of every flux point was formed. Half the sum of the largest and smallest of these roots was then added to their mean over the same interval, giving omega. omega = 27.0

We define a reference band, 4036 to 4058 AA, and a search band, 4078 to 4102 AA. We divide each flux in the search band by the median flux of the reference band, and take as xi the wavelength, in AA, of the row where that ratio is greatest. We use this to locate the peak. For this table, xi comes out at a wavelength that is 4098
